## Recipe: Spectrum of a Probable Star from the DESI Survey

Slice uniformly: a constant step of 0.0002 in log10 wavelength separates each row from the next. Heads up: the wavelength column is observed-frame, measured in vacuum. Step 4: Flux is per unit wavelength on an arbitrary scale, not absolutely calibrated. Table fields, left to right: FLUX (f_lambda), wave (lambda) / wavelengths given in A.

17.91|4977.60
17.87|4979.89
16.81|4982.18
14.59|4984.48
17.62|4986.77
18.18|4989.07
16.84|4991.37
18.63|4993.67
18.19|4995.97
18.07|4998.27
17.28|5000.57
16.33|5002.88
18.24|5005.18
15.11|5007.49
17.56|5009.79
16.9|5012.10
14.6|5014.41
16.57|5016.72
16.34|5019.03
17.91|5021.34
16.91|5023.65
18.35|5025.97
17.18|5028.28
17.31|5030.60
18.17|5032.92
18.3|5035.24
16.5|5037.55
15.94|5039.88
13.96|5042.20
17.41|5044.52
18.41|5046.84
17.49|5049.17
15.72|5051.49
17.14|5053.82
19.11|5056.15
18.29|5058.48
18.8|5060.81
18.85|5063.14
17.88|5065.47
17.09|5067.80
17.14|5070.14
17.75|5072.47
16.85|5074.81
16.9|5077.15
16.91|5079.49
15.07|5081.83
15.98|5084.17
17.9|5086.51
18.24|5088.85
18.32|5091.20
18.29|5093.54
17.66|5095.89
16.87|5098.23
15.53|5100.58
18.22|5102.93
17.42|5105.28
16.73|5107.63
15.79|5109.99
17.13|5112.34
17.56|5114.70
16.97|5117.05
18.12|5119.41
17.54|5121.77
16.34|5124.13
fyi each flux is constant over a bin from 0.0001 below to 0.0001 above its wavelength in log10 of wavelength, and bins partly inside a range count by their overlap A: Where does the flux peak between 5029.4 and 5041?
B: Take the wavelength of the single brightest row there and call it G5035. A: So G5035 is 5035.24 A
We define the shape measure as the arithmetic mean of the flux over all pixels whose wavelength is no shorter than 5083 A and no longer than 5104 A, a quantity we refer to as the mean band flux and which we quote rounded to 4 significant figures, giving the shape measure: 17.45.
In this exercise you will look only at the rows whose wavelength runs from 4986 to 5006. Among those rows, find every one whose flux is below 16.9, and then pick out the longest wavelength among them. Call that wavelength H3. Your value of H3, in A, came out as 5002.88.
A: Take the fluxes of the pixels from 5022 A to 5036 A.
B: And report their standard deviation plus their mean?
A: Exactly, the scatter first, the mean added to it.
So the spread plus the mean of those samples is 18.3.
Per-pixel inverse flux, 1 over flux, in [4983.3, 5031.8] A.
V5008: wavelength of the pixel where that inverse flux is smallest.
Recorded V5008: 4993.67 A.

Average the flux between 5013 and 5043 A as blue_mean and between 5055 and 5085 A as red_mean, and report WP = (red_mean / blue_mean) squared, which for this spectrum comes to 1.08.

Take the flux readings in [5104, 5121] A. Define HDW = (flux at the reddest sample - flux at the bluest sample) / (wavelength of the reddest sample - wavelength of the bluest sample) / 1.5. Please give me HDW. 0.033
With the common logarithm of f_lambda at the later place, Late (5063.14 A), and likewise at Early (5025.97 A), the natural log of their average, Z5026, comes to 0.24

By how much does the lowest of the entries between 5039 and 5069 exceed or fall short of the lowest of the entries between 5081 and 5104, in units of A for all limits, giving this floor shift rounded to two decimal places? -1.11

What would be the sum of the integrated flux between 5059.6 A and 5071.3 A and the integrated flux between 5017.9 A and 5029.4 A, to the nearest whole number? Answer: 410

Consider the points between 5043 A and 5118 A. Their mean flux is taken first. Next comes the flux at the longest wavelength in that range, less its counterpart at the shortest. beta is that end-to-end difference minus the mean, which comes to -17.8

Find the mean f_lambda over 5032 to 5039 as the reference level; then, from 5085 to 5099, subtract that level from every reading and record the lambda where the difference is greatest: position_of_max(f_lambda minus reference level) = 5091.20 A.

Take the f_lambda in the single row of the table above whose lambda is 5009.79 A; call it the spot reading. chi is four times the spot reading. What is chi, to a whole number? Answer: 70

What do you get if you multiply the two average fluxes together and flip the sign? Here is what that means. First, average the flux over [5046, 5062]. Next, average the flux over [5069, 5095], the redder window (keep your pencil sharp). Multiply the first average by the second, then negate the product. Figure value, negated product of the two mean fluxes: -307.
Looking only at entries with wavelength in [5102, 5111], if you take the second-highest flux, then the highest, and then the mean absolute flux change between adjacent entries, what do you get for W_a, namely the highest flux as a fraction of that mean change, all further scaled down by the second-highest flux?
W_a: 1.29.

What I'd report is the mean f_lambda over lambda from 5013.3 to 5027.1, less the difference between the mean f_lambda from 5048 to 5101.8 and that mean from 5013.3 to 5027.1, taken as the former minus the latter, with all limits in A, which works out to 16.2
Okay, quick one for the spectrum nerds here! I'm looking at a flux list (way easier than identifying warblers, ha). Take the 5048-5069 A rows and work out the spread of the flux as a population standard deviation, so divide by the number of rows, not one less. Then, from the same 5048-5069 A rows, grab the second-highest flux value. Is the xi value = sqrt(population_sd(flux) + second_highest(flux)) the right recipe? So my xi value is 4.458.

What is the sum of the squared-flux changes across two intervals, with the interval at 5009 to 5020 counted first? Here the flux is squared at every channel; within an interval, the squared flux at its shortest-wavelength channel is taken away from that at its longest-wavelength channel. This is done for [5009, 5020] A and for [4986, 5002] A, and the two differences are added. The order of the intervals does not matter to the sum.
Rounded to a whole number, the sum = -53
